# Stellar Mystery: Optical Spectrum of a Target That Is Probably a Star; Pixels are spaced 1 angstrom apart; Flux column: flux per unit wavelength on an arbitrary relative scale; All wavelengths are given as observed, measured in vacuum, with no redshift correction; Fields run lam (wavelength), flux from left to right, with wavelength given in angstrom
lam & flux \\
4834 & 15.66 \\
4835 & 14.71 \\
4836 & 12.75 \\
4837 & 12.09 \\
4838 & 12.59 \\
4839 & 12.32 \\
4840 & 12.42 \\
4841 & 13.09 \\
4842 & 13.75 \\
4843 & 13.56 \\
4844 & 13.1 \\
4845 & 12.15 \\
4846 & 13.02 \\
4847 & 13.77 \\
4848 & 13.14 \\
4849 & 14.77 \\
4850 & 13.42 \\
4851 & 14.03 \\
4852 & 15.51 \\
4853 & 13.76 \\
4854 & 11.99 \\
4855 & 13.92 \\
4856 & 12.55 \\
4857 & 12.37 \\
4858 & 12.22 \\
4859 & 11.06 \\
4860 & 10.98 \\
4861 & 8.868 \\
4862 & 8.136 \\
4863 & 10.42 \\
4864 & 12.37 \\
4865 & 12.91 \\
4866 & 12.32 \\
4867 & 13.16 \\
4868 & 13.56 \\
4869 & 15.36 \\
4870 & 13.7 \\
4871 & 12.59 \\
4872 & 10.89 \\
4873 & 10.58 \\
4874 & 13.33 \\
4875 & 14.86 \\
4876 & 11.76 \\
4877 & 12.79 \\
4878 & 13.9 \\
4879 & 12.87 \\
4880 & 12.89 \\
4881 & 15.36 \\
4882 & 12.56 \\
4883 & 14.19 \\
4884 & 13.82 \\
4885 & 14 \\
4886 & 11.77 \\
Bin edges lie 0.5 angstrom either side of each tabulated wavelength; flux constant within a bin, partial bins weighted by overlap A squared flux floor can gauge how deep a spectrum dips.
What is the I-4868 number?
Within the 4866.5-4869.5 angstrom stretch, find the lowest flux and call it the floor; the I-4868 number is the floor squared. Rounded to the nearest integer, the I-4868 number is 173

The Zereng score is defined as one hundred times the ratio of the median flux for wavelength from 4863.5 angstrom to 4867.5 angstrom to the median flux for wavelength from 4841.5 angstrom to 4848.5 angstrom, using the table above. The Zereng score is 96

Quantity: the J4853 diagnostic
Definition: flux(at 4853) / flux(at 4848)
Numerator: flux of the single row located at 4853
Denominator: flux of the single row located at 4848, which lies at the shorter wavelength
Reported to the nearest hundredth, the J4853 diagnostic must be 1.05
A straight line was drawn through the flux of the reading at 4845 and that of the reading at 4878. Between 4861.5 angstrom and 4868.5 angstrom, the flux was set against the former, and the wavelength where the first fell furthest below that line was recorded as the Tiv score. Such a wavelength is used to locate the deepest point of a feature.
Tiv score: 4862 angstrom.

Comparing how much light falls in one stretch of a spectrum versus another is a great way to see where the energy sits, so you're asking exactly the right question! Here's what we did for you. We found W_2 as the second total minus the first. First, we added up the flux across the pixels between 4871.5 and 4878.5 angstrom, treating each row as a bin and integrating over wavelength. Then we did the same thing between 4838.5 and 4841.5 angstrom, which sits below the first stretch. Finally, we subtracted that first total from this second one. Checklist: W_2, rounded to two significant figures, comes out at -50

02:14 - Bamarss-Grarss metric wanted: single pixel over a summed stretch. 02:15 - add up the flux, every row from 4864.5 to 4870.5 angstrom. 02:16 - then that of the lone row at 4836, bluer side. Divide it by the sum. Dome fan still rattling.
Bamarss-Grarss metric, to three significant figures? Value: 0.157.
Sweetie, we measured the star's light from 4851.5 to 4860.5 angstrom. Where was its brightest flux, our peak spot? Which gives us 4852 angstrom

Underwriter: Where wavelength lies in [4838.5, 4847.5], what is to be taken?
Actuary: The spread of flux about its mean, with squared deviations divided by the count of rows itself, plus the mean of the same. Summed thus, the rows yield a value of 13.6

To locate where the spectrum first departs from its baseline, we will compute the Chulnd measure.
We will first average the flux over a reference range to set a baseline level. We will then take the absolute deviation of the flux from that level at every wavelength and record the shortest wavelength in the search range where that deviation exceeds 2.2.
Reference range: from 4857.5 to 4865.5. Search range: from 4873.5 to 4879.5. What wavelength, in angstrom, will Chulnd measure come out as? 4874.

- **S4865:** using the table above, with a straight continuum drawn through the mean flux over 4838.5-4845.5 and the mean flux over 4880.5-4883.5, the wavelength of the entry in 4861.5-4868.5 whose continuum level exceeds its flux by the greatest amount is 4862 angstrom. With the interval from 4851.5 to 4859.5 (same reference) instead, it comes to 4859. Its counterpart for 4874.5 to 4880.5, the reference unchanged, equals 4876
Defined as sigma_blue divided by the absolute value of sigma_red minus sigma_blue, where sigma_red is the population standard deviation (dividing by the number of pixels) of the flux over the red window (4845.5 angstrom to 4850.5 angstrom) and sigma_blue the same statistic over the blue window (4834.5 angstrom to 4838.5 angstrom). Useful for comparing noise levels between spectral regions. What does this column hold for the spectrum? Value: 2.7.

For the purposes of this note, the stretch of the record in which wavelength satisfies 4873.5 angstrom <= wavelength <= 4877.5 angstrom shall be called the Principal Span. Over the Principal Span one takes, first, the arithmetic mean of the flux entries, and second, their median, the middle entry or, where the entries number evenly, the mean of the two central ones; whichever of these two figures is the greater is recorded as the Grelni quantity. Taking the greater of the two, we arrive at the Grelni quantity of 13.2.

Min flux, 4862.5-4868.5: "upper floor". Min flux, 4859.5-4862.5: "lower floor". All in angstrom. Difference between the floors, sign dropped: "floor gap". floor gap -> 2.3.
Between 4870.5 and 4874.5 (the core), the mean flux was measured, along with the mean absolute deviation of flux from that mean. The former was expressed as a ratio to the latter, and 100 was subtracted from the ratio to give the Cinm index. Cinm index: -89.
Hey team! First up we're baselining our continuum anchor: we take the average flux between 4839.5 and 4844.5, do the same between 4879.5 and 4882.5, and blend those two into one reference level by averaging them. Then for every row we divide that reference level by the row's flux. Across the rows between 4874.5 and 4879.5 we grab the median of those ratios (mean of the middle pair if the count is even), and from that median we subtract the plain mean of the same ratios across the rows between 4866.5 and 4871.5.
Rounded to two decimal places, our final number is 0.06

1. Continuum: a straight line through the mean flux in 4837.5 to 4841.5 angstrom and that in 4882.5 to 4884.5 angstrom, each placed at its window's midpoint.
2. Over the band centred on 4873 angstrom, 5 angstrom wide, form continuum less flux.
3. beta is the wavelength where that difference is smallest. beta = 4875 angstrom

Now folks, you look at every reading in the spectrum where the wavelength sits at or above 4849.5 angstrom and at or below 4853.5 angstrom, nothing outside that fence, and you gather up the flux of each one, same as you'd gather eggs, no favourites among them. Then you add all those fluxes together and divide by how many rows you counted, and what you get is 14.2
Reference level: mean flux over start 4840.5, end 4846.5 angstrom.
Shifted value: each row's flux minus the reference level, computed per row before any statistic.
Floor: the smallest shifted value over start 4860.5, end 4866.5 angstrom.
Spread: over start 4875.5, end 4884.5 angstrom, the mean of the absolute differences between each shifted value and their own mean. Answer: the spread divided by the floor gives -0.2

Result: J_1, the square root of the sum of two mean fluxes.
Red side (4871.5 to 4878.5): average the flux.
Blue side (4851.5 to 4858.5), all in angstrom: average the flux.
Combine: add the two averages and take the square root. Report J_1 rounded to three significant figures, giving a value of 5.08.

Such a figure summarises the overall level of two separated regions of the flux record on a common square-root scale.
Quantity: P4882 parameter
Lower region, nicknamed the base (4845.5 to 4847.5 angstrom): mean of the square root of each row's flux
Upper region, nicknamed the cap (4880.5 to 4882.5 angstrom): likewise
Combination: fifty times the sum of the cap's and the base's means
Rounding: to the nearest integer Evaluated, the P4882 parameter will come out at 370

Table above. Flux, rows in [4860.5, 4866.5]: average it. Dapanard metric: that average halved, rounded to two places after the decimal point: 5.42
